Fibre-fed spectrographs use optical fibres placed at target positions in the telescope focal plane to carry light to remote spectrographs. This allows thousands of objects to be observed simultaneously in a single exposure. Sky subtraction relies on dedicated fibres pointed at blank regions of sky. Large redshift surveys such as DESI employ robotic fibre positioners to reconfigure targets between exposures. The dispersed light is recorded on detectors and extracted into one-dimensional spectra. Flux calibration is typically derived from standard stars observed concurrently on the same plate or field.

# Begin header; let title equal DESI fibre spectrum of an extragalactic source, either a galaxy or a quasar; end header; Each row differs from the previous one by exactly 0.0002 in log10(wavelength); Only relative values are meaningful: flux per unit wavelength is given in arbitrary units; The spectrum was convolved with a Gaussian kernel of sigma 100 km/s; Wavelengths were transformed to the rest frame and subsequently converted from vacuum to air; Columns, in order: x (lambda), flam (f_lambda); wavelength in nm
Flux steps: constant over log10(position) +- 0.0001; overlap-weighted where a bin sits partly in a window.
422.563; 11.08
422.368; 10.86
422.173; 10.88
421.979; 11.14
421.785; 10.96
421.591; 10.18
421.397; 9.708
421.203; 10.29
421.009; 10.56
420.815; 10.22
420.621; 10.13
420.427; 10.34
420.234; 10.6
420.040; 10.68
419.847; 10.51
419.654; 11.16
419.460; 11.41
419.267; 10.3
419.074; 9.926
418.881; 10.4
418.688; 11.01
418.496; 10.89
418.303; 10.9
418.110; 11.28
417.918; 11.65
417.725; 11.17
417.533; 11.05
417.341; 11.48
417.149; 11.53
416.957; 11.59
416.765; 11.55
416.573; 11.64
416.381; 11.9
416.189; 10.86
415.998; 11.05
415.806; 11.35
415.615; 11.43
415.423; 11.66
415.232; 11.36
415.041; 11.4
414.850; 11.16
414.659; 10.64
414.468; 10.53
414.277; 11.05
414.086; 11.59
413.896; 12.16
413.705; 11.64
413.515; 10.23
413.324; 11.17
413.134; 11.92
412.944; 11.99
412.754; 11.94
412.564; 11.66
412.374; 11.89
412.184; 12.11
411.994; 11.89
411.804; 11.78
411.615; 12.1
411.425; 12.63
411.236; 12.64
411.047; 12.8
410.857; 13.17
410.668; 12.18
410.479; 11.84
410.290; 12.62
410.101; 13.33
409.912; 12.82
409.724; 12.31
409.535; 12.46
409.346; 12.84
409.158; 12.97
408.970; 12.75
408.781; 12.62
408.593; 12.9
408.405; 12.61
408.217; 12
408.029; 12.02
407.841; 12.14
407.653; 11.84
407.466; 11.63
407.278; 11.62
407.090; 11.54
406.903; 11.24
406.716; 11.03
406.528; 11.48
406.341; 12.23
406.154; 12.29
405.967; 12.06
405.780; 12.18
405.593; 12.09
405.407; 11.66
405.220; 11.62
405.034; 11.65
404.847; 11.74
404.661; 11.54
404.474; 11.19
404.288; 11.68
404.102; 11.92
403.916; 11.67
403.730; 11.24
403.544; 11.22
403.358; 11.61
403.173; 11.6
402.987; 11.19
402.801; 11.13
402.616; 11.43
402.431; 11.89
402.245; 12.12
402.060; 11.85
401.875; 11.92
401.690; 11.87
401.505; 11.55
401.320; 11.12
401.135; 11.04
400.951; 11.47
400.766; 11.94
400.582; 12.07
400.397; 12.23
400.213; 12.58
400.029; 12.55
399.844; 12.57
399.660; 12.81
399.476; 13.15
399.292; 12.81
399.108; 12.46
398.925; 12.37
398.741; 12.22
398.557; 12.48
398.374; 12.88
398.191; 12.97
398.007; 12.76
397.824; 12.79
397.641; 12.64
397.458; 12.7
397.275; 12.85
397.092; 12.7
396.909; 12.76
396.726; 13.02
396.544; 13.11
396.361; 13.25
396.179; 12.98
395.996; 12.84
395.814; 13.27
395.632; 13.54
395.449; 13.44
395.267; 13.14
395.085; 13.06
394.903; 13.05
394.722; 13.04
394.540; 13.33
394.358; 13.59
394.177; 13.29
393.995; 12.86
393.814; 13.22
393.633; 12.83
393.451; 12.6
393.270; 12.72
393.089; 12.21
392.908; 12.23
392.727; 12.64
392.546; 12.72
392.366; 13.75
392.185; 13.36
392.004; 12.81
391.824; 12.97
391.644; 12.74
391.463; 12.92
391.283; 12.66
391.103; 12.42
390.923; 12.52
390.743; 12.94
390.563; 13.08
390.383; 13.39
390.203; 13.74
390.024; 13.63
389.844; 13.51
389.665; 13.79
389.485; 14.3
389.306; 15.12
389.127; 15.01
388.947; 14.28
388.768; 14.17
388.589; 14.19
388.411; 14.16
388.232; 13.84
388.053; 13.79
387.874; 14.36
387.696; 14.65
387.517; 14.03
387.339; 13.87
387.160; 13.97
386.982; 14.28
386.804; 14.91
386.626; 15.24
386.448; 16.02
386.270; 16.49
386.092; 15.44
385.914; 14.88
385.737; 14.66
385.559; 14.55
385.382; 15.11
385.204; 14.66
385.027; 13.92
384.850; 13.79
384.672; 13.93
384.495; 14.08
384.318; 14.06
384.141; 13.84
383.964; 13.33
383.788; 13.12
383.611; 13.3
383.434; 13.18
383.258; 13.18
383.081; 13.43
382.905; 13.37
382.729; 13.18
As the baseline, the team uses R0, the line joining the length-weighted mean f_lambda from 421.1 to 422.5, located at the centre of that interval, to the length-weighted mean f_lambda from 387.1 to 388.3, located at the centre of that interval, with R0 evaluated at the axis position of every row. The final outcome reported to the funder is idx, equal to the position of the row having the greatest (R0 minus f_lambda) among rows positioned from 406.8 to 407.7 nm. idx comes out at 406.903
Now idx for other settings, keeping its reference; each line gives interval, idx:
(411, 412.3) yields 411.804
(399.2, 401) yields 400.951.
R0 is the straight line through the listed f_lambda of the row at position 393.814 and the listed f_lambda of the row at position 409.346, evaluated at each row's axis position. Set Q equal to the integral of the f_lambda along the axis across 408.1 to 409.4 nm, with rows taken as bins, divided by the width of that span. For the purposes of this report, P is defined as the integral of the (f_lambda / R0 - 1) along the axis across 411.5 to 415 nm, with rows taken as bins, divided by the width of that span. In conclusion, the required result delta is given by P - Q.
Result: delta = -12.8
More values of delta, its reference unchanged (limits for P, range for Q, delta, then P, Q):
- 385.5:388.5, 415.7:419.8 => -11.0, 0.09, 11.14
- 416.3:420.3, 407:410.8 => -12.5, -0.12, 12.36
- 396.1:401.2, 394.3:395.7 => -13.3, -0.04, 13.26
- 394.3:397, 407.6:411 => -12.5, 0.00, 12.53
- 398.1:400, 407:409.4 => -12.3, -0.03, 12.26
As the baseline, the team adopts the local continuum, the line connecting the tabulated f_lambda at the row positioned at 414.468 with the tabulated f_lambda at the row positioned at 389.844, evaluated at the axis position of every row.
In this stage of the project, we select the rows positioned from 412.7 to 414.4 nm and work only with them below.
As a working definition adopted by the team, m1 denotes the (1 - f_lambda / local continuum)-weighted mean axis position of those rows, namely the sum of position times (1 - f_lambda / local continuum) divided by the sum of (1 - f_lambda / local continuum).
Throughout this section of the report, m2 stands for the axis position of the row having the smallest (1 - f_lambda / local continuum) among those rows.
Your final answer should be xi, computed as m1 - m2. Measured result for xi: -0.44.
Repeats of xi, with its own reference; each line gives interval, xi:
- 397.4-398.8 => -0.22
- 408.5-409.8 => -0.02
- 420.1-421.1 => -0.38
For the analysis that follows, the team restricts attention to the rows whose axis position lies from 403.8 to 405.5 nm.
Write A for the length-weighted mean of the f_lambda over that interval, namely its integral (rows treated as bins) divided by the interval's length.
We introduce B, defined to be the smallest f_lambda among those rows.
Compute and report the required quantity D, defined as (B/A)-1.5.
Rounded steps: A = 11.6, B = 11.19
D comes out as -0.538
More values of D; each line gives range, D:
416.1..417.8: -0.549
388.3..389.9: -0.555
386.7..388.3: -0.529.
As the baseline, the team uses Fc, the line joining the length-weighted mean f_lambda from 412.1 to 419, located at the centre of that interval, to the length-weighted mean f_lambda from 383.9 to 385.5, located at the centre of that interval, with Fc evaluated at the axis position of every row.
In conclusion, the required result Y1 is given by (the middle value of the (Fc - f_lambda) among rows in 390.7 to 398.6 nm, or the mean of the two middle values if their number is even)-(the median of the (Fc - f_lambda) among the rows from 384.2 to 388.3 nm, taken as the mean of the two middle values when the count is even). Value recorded 0.7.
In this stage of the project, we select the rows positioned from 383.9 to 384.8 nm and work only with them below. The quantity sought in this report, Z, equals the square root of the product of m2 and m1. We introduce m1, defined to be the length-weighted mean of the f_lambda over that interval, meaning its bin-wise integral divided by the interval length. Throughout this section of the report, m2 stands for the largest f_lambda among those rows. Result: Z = 14.0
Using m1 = 13.8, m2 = 14.08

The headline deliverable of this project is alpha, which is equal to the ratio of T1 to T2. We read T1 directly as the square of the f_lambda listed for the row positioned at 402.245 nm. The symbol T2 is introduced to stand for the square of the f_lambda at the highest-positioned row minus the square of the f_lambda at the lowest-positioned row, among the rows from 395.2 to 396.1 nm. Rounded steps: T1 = 147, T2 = -8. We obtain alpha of -19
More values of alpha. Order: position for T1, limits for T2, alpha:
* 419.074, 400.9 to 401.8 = 11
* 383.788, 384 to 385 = -125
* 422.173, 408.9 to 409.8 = -11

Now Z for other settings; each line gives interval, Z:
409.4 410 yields 12.7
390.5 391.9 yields 12.9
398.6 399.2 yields 12.4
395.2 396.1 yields 13.4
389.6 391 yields 13.6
